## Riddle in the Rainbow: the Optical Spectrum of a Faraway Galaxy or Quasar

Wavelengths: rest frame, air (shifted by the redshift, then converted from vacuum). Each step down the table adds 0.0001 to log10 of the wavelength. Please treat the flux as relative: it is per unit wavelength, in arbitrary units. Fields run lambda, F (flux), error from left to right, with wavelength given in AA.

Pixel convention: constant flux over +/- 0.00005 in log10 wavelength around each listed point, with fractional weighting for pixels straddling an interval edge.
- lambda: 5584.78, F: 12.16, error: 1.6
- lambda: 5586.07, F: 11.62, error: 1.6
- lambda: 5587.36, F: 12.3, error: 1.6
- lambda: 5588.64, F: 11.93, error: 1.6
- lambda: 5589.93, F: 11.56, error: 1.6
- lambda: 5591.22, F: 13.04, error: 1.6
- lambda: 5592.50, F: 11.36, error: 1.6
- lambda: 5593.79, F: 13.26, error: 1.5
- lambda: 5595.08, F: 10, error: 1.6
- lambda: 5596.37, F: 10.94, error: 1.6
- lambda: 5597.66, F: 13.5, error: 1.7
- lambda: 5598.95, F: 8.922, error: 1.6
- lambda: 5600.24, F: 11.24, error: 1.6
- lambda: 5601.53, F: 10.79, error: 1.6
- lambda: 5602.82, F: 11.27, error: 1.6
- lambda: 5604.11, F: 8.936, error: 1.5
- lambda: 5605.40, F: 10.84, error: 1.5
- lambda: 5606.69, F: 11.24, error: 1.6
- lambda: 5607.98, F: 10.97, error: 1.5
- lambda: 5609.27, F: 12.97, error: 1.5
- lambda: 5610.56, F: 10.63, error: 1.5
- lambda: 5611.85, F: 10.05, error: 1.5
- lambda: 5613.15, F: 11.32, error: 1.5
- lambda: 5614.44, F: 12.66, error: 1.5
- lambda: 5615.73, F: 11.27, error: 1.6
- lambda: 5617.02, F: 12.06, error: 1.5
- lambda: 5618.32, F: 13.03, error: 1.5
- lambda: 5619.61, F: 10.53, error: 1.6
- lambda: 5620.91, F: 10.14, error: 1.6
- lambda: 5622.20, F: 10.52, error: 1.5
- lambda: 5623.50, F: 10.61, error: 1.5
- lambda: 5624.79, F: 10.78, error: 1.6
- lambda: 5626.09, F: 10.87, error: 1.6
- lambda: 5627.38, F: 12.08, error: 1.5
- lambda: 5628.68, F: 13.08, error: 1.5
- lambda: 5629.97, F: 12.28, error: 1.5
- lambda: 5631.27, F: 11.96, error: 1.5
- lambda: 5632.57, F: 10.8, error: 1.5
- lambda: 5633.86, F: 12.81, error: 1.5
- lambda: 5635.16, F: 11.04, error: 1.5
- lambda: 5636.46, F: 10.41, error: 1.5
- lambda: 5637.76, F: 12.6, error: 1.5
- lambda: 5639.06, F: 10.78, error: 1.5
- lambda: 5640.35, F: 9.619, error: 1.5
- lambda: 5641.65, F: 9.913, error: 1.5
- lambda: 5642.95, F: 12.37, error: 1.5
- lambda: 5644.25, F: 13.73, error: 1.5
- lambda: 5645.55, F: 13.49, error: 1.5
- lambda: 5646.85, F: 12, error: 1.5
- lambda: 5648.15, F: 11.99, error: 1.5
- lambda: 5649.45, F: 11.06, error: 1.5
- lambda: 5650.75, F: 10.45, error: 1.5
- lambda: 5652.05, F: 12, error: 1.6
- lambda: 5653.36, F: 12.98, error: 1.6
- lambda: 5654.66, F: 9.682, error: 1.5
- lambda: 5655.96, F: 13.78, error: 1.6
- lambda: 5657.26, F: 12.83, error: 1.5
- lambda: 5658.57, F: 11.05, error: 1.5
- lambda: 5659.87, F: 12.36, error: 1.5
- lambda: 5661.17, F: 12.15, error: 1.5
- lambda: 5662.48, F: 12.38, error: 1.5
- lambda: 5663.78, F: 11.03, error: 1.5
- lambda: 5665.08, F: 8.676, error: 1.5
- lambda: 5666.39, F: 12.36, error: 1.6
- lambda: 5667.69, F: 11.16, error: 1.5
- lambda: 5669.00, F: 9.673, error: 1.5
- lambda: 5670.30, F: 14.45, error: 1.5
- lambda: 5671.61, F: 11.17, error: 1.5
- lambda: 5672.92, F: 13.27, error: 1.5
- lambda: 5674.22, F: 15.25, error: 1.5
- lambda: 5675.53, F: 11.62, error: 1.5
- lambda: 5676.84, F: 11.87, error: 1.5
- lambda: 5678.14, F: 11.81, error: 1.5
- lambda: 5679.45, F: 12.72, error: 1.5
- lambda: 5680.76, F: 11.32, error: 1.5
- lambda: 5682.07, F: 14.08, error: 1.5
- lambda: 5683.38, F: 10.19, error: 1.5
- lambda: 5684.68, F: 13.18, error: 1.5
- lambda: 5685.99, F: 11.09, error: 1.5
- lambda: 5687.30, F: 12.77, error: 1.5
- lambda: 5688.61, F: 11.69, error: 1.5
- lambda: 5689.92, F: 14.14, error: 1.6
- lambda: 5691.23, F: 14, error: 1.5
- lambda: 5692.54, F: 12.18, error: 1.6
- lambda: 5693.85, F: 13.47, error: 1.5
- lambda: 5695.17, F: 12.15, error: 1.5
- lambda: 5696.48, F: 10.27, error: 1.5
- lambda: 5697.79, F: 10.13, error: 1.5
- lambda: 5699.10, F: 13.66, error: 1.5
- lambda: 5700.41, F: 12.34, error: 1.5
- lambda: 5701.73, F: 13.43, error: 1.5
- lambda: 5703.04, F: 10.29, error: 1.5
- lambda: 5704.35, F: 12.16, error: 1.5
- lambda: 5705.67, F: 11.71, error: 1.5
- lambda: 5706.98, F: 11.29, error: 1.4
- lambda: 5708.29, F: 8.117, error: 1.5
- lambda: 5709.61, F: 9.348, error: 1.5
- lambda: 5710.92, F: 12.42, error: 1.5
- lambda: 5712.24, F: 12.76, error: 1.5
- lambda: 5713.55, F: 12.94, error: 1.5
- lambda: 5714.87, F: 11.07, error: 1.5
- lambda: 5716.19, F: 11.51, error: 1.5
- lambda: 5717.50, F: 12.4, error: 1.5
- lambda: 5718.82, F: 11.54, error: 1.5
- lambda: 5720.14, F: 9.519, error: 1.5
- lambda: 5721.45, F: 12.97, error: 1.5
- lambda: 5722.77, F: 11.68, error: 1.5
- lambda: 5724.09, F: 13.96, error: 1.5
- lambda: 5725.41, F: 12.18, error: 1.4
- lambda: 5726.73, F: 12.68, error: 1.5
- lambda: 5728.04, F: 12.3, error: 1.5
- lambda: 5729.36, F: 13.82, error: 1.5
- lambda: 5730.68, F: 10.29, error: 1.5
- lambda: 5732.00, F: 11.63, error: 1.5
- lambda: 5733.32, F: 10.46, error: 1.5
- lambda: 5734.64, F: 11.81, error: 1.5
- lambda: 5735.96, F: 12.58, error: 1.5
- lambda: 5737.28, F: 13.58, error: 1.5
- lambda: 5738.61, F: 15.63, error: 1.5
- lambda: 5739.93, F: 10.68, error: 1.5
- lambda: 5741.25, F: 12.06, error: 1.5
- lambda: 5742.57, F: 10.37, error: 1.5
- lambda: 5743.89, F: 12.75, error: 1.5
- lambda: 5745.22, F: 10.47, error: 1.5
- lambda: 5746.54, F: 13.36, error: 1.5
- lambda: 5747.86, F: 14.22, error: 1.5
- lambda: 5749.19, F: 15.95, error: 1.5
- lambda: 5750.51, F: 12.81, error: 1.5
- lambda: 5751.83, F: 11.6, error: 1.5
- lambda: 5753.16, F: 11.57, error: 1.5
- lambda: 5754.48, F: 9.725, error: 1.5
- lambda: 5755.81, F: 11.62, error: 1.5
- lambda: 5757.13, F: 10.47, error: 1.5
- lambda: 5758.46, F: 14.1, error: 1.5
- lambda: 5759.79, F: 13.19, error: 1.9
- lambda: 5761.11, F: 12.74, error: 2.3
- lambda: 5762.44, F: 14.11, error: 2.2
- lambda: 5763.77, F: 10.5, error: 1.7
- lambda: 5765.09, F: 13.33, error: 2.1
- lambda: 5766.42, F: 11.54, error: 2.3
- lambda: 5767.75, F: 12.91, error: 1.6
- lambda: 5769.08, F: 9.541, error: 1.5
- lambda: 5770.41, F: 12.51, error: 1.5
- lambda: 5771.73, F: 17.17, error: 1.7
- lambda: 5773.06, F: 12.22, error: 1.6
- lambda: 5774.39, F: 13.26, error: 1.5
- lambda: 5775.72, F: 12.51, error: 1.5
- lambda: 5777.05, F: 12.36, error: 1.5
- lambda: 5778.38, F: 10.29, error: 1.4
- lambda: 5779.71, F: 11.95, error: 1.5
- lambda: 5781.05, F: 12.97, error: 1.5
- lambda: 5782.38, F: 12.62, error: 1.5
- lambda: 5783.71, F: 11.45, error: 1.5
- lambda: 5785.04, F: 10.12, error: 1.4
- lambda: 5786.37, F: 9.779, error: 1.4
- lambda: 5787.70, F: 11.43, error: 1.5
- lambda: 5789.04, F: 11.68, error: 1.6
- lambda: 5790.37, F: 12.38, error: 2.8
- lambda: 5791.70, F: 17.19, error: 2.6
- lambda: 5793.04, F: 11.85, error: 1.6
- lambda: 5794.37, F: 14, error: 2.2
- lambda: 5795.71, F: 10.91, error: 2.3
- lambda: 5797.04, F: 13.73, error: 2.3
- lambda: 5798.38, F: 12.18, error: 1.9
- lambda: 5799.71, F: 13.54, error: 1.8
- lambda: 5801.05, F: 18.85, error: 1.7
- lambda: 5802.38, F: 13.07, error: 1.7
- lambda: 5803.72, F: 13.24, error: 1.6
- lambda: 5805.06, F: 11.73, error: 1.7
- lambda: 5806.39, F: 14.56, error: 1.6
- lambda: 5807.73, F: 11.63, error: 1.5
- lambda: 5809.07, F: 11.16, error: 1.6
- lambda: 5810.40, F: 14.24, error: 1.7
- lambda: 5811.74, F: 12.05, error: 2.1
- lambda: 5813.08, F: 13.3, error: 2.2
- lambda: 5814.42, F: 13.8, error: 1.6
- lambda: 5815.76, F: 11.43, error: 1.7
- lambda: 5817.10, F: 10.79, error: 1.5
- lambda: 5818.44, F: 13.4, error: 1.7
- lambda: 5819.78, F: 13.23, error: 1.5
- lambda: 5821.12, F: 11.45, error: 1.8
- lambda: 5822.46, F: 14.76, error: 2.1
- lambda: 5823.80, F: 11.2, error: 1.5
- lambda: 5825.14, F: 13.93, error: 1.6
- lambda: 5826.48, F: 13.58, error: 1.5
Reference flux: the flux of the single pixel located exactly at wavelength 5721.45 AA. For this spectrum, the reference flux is 12.97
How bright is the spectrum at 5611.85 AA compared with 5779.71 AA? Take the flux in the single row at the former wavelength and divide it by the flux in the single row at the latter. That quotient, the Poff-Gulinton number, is 0.84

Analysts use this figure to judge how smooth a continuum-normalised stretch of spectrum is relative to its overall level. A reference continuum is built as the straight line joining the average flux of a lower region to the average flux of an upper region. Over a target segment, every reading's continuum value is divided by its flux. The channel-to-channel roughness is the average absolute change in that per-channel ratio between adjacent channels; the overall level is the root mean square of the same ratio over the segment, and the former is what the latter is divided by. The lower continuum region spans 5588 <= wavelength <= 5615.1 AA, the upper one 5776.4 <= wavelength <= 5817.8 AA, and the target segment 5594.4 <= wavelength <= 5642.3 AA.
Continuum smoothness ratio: 9.1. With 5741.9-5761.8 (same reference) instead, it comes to 7.0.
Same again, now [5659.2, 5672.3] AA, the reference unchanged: 5.4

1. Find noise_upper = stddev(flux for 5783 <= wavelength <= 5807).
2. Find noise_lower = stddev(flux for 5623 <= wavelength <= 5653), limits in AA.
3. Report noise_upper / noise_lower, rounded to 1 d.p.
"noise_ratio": 2.0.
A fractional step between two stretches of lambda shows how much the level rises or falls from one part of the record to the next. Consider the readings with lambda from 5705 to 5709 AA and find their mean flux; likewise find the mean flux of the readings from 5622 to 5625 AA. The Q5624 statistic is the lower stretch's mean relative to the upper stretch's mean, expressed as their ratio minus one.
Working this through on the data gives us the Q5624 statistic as 0.03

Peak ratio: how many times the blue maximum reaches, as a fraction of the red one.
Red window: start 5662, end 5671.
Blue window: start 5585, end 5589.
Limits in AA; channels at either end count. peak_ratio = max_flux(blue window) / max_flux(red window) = 0.85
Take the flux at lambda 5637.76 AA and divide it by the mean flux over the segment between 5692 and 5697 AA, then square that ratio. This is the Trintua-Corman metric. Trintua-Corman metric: 1.1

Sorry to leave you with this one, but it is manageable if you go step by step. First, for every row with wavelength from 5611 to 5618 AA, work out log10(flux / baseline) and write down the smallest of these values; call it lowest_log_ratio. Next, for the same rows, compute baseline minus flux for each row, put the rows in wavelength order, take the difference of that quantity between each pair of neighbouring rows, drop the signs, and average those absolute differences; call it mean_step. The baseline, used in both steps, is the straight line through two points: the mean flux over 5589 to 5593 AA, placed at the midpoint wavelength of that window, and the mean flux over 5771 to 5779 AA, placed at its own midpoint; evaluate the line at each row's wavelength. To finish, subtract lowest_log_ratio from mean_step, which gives 1.3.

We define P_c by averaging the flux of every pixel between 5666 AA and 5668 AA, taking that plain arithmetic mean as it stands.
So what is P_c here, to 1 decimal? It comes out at 11.8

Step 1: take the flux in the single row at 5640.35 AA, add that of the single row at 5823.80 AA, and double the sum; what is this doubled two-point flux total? 41.6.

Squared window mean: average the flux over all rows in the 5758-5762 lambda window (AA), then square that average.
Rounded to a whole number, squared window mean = 178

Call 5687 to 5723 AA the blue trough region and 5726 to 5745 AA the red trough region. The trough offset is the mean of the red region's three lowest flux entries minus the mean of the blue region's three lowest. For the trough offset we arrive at 1.4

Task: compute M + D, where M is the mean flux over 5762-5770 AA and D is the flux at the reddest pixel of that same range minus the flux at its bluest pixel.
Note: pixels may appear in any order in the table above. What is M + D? 7.4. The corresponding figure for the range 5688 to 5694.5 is 14.9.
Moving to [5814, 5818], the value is 9.0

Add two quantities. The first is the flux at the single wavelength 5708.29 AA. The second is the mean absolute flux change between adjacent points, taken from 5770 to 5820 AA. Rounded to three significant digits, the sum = 10.1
